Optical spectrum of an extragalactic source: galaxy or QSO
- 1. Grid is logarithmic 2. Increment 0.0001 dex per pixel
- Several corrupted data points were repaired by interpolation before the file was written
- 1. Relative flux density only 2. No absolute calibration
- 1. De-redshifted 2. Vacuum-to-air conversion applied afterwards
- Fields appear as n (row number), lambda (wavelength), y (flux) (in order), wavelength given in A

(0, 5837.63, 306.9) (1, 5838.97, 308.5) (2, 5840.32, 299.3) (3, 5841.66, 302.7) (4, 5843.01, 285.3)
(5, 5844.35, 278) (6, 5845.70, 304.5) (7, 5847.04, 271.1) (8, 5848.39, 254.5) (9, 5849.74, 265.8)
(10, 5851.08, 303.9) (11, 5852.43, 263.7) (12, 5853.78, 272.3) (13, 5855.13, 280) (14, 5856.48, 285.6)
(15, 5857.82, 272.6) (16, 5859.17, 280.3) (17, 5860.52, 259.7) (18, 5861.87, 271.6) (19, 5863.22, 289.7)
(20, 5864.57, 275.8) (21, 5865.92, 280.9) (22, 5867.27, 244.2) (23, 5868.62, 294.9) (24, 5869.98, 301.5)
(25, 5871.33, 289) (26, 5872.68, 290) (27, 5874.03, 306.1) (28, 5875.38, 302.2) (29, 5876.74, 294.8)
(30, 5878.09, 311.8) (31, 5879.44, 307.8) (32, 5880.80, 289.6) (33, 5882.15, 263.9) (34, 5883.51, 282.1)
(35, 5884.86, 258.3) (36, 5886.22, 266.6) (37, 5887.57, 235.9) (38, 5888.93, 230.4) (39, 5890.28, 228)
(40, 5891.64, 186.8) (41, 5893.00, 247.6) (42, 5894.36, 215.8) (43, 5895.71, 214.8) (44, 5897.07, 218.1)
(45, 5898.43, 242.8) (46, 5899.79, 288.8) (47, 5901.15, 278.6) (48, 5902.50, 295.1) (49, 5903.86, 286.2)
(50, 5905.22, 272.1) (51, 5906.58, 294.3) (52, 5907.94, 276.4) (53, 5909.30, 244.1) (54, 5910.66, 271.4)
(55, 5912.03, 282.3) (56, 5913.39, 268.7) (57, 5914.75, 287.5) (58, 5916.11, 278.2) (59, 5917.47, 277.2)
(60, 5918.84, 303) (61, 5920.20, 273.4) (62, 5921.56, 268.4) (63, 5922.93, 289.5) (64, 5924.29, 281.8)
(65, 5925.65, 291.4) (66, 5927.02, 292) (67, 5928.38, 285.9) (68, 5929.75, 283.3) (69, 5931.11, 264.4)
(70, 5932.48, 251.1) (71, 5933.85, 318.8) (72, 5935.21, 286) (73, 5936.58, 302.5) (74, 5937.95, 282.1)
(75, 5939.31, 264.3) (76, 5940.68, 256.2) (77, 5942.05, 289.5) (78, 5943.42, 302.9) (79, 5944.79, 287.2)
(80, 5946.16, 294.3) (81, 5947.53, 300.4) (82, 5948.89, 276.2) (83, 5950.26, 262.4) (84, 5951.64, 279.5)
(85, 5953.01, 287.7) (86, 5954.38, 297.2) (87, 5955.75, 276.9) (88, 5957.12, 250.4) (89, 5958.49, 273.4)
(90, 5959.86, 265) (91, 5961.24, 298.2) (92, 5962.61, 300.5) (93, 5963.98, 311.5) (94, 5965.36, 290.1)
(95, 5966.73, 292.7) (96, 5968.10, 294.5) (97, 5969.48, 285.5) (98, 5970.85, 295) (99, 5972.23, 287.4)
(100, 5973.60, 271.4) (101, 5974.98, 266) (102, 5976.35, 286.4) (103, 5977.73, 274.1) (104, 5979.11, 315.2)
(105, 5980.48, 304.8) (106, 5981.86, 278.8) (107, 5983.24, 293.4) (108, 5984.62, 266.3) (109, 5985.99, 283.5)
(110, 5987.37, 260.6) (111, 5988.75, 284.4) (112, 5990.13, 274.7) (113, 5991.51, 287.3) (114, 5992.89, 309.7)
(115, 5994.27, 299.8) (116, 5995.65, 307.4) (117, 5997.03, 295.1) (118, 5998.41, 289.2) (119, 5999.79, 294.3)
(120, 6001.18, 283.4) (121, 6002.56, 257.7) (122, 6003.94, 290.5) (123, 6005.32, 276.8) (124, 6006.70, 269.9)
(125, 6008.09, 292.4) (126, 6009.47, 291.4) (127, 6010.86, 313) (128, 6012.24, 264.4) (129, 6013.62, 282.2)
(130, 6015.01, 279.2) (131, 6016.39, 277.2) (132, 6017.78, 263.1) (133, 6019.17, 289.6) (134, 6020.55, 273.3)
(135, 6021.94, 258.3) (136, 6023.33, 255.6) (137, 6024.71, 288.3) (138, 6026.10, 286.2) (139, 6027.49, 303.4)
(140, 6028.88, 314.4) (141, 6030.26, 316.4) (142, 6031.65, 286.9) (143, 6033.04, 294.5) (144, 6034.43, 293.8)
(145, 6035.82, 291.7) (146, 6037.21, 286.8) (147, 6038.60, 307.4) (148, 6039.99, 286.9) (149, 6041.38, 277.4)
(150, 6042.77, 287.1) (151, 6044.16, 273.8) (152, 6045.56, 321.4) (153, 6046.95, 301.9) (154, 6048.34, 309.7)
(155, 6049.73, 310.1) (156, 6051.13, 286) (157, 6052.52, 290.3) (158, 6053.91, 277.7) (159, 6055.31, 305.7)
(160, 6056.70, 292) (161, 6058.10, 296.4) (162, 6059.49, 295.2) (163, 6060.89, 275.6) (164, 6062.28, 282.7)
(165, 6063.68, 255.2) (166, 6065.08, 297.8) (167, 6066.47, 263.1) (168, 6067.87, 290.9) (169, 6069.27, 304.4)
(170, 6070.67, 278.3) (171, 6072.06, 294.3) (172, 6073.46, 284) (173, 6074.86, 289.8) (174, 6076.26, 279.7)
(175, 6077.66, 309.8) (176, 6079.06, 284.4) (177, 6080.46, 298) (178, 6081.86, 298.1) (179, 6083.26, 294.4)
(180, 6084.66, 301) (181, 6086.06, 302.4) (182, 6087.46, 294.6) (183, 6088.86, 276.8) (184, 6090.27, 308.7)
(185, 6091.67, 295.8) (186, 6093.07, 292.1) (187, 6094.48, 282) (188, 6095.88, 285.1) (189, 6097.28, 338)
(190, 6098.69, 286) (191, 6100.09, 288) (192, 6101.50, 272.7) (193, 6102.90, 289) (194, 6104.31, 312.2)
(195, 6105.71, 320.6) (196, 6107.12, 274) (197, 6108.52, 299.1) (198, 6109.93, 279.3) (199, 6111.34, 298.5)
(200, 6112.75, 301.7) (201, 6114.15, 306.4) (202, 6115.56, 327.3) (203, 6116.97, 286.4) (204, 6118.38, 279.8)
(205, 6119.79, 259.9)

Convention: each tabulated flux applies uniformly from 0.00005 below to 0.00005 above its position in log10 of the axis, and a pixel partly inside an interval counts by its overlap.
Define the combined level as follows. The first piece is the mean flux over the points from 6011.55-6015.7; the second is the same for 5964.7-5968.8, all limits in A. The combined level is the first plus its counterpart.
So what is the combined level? 568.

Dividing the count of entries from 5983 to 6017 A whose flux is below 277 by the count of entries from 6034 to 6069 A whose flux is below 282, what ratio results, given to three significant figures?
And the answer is 1.17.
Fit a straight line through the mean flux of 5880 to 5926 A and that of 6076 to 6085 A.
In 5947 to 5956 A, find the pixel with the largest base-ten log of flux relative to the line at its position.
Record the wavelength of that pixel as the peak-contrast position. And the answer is 5947.53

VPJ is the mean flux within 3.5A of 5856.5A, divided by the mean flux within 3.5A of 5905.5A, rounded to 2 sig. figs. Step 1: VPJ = 0.98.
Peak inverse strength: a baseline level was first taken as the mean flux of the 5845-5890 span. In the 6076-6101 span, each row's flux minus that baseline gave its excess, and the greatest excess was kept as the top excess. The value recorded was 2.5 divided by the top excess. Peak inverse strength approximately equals 0.042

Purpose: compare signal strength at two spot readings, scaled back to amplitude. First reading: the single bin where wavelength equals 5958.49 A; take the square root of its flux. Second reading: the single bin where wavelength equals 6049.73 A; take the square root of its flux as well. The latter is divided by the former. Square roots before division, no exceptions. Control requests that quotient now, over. 1.065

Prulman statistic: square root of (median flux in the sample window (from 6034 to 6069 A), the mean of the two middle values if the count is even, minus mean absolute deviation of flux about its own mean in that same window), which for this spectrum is 16.72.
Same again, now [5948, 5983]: 16.54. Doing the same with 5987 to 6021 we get 16.51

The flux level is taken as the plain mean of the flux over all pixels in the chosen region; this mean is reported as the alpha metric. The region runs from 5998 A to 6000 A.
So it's 292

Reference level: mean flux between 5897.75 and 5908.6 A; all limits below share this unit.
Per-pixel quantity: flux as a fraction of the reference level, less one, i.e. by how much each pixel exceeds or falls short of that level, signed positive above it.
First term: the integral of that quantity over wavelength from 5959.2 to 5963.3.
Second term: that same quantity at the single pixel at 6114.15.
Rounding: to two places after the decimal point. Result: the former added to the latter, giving 0.22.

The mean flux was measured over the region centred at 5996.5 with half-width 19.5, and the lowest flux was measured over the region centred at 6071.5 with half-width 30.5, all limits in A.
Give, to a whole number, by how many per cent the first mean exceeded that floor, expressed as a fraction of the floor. 12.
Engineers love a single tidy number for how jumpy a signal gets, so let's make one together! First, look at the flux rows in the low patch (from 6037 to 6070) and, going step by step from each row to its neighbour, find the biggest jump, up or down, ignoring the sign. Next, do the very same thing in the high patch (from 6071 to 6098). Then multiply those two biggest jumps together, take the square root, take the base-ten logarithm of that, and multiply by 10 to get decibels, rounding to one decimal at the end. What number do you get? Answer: 17.0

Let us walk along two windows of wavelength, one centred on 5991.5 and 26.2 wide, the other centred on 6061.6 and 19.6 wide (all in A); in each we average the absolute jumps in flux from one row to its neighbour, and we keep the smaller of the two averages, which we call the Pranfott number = 16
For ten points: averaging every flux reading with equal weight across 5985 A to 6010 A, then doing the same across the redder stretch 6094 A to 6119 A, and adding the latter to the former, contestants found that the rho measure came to 582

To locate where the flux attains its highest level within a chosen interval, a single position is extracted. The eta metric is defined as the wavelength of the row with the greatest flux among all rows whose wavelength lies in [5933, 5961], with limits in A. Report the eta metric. 5933.85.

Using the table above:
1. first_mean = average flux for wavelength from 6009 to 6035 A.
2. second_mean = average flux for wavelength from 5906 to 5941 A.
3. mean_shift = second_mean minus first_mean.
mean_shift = -6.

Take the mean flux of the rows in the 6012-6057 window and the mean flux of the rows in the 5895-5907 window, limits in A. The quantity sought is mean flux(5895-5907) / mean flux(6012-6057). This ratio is 0.92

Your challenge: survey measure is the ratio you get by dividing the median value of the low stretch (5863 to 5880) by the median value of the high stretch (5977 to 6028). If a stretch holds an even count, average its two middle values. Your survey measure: 1.04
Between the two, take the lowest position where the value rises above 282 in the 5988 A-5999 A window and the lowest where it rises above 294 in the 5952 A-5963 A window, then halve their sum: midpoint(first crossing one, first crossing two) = 5971.6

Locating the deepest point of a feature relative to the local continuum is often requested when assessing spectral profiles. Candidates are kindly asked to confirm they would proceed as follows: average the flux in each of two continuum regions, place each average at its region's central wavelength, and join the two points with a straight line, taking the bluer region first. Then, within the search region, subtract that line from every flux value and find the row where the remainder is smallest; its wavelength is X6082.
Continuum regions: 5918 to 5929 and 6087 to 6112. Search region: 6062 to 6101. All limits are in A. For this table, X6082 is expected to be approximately 6063.68 A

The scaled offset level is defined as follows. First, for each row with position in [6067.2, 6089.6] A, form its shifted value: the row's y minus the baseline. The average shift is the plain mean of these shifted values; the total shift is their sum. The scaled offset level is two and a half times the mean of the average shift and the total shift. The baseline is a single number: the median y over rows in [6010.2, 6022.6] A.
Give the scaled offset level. 326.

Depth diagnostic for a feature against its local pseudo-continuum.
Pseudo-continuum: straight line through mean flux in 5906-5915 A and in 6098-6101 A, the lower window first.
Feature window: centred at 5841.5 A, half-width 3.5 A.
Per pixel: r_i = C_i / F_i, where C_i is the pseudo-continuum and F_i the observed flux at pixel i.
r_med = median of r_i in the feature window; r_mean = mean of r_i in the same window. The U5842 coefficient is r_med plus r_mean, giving 1.82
